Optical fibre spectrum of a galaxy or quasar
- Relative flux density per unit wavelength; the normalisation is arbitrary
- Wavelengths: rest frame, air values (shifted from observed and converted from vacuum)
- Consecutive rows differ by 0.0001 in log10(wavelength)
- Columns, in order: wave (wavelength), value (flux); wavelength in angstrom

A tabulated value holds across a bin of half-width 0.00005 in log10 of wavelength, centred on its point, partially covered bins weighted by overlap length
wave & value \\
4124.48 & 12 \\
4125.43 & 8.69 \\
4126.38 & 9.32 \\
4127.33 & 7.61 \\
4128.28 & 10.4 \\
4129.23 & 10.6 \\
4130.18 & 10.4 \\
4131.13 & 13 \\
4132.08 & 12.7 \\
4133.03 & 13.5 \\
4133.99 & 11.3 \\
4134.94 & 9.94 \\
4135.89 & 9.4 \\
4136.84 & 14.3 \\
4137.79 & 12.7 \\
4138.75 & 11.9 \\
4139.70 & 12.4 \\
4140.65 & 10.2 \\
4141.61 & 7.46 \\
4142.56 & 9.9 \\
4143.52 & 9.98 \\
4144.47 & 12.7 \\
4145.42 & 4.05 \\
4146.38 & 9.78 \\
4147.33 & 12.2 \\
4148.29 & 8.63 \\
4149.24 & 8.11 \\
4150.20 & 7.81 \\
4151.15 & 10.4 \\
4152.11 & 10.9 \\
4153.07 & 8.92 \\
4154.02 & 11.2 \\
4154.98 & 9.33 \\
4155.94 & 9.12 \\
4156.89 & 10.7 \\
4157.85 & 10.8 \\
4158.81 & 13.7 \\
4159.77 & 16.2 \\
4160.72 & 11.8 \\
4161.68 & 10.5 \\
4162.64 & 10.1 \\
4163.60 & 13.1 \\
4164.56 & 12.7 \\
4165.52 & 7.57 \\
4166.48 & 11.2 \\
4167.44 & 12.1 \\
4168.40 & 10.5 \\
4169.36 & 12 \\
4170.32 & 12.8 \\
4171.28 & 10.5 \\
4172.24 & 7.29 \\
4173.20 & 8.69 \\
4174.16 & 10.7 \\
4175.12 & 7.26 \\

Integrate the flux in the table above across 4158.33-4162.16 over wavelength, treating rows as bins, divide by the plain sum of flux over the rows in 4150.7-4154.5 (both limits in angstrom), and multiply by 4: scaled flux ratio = 4.8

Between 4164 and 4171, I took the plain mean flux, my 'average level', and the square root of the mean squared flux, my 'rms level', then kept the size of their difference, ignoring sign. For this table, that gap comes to 0.13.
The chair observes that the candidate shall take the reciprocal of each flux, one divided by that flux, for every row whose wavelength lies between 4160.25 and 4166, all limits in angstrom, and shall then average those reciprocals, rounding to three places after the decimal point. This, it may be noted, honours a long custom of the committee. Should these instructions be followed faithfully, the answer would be 0.094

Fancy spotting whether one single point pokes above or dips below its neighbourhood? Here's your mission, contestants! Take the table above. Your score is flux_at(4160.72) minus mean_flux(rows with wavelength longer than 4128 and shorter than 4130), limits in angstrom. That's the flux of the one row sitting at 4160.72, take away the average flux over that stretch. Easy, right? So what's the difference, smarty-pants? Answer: 1.3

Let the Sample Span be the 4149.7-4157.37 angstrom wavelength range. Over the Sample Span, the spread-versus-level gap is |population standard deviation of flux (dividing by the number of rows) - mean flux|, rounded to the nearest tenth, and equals 8.7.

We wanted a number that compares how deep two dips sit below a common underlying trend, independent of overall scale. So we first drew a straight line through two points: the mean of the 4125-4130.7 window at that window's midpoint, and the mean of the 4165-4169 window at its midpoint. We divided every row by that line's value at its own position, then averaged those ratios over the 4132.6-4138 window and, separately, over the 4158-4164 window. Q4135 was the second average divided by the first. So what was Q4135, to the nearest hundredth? 1.00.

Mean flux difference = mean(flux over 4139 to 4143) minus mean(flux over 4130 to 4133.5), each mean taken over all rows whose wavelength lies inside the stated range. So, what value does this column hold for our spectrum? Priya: -2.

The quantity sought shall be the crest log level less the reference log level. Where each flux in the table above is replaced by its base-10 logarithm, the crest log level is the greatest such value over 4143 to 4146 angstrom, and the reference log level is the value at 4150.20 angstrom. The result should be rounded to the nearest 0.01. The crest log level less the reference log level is 0.21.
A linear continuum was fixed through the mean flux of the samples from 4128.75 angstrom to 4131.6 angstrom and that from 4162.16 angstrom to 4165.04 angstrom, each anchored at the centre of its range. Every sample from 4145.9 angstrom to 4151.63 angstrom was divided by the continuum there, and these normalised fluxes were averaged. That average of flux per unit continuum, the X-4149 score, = 0.81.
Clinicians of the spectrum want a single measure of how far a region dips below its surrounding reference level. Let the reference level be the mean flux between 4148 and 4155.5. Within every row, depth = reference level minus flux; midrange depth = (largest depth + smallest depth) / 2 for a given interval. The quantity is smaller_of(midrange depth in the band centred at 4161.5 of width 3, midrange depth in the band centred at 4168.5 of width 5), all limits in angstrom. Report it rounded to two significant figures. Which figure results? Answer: -2.2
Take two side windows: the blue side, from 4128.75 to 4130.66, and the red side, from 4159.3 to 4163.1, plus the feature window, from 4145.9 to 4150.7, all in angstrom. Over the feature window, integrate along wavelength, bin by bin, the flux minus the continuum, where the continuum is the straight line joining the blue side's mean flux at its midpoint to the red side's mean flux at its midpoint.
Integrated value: -10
